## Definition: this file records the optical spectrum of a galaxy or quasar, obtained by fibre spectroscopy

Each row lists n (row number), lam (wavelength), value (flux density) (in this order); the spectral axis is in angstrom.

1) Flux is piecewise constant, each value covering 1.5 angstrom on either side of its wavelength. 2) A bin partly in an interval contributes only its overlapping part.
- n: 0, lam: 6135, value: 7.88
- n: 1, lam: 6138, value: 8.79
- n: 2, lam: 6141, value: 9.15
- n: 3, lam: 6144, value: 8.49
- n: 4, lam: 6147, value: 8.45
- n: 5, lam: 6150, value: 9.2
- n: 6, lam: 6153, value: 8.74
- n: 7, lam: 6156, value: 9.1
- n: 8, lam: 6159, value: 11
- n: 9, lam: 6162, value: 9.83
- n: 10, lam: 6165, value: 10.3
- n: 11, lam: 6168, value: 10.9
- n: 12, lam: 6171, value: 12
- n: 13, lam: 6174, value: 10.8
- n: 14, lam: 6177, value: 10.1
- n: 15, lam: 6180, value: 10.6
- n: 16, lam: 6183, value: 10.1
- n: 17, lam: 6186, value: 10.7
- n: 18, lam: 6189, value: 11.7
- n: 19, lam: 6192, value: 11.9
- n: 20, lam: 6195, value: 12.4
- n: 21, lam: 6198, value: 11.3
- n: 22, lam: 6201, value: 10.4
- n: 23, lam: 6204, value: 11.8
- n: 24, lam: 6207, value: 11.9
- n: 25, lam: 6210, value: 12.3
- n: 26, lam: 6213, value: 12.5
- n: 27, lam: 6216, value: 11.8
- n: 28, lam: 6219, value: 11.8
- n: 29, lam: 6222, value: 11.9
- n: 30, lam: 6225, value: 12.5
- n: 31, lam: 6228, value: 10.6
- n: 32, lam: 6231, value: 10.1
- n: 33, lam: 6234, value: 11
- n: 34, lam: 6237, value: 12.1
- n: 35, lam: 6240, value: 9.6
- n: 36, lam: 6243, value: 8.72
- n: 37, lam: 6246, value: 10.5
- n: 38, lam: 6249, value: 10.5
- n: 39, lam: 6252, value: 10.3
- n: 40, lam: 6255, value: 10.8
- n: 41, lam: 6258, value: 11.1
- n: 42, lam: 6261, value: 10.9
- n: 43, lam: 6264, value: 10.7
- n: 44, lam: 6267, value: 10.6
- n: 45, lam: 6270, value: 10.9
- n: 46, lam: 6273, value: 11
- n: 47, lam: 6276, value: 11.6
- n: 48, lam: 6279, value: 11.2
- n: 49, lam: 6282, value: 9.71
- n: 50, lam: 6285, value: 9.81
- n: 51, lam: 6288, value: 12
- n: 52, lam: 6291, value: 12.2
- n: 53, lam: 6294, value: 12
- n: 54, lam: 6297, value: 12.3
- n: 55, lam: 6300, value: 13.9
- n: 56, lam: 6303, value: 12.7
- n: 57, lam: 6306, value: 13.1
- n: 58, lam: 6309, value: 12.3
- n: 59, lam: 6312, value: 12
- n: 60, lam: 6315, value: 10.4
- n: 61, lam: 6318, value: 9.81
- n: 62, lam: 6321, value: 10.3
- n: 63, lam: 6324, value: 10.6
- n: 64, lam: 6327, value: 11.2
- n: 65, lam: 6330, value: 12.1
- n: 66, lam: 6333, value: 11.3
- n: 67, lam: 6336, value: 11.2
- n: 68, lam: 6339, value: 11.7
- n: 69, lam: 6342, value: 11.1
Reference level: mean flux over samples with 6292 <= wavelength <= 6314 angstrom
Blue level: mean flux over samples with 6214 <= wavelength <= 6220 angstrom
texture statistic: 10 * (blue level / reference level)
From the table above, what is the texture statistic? 9.4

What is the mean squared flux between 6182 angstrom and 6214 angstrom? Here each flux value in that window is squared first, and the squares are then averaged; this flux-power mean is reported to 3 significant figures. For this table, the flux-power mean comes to 134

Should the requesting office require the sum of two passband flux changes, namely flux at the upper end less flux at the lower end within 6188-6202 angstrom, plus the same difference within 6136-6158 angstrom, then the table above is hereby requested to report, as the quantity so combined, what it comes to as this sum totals -1.0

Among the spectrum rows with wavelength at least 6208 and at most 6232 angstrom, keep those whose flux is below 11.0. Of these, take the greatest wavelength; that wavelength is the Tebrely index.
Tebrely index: 6231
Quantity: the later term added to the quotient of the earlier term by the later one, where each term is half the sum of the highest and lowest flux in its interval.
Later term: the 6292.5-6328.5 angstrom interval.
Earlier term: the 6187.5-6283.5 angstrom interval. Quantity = 12.7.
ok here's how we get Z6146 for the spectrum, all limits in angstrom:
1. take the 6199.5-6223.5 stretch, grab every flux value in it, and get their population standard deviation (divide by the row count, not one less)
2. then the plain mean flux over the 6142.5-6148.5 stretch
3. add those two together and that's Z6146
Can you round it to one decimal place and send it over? 9.1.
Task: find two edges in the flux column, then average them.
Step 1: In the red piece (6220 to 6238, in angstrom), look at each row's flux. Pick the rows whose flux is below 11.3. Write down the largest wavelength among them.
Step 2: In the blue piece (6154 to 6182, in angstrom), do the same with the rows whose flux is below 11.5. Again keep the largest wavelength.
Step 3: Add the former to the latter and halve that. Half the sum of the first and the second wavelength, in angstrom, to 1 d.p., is 6207.0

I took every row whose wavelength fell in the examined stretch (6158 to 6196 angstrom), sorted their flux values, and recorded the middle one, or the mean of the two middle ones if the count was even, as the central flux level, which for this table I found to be 10.8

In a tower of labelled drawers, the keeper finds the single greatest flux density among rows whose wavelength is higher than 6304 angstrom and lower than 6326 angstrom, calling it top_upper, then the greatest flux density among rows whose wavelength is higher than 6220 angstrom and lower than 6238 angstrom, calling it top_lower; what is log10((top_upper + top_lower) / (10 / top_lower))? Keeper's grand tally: 1.51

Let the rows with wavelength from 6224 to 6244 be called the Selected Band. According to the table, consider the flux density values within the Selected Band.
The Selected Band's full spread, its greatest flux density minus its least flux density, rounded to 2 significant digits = 3.8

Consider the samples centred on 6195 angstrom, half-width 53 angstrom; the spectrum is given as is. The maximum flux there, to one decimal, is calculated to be 12.5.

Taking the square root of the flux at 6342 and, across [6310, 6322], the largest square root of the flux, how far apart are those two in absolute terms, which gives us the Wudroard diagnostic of 0.1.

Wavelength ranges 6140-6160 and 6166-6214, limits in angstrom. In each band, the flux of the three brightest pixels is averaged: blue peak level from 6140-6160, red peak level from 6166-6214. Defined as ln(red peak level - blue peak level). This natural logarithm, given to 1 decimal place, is 1.0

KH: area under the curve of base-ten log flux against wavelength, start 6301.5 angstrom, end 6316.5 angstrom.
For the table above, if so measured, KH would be 16.2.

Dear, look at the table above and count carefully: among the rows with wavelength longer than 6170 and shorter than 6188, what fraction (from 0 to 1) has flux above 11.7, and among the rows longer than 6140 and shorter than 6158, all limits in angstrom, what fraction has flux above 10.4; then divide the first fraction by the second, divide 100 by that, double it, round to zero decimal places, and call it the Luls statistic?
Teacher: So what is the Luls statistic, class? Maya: 0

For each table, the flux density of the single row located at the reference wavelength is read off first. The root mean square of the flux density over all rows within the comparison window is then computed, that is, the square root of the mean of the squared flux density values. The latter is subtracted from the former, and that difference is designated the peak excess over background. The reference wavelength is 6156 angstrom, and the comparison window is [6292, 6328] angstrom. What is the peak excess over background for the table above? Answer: -2.68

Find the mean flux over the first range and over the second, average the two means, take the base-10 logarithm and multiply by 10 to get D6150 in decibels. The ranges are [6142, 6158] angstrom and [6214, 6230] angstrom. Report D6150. 10.1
